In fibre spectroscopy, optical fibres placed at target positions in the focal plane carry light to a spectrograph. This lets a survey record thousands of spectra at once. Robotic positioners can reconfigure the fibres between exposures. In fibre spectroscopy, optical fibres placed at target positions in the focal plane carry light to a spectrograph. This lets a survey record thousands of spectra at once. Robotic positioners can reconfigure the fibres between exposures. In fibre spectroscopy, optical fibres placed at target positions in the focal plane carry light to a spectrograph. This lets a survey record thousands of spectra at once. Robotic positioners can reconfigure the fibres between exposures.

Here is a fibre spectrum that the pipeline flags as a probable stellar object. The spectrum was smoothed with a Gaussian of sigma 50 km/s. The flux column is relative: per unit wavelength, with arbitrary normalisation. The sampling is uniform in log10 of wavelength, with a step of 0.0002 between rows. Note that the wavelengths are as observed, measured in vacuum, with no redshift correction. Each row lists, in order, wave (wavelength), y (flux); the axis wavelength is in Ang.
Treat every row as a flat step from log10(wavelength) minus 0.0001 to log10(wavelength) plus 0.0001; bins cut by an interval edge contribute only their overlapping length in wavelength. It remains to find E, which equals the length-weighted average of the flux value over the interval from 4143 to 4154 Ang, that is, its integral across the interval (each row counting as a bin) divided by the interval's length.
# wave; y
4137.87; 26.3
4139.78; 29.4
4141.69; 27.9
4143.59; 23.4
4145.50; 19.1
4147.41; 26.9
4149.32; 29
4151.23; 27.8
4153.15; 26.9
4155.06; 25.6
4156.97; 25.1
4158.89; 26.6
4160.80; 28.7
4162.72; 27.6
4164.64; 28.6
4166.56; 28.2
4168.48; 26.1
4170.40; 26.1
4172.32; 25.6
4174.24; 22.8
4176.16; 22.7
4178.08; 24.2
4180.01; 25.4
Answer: 25.6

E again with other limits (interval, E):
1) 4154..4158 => 25.4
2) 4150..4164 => 27.0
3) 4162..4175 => 26.5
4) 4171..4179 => 24.0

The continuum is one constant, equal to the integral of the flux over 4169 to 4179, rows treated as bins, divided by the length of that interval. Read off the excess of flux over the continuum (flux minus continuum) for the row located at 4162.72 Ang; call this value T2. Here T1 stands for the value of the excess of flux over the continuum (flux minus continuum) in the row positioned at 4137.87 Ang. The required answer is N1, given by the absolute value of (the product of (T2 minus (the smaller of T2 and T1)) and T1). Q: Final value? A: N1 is 2.5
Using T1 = 1.9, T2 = 3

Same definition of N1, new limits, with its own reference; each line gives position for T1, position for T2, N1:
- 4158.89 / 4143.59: 0.0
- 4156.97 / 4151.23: 1.9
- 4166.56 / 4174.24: 0.0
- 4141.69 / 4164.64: 2.5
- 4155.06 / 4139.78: 4.6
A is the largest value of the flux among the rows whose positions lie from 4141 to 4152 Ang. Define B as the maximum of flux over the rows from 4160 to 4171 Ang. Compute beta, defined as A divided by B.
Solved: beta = 1.01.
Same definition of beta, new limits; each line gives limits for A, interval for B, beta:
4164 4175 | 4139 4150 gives 0.97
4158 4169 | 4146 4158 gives 0.99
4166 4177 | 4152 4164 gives 0.98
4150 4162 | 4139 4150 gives 0.98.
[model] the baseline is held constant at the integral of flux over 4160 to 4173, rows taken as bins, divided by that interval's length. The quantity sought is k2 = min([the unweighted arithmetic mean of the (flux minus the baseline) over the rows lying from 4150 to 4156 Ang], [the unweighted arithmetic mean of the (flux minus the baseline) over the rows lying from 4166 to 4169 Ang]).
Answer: -0.5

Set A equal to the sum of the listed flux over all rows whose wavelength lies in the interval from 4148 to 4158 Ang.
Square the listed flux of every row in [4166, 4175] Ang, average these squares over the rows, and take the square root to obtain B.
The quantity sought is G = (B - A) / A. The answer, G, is -0.808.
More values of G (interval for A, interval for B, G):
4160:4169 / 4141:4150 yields -0.817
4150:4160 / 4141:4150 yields -0.807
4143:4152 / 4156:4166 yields -0.783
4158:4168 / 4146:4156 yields -0.805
